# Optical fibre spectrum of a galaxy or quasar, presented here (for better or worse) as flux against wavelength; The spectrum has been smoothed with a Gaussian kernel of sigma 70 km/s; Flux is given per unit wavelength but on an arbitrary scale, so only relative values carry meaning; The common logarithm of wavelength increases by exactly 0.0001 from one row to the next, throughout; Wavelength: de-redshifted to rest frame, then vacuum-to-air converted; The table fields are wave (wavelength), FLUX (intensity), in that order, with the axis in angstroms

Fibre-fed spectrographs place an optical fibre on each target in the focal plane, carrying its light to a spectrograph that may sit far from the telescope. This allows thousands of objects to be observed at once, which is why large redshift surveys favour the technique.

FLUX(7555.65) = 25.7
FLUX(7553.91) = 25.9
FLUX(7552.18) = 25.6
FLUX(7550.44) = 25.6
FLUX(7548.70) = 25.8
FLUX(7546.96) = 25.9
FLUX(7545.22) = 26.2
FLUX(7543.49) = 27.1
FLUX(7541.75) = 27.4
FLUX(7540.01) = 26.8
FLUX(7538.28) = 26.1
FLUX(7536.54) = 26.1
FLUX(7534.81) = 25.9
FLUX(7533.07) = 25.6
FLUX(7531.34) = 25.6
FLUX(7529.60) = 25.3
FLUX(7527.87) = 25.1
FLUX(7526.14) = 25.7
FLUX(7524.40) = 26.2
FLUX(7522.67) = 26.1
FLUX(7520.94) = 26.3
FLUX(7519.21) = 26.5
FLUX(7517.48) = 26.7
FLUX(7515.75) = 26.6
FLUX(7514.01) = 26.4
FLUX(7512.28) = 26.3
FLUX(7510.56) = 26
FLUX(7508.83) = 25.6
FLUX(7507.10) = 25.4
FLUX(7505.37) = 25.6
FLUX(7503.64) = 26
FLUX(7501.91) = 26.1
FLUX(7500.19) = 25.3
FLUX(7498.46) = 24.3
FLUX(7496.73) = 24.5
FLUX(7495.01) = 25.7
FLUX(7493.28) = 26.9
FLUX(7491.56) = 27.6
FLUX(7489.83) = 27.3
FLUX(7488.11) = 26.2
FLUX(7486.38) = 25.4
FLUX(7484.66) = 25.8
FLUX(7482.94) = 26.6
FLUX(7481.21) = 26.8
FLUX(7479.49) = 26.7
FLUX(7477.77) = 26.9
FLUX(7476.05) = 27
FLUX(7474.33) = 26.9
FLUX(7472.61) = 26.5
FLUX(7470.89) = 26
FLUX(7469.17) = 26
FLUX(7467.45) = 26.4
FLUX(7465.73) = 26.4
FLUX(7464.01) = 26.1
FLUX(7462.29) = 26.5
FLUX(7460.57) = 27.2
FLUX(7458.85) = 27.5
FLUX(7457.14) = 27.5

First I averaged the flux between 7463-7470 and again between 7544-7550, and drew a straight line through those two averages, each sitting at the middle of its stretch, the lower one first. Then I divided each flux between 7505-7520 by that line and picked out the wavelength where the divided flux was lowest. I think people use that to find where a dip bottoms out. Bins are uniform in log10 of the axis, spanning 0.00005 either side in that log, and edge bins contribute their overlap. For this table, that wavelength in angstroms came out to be 7507.10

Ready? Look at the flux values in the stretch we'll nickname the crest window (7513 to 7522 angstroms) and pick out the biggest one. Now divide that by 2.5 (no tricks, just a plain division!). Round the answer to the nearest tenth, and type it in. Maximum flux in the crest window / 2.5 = 10.7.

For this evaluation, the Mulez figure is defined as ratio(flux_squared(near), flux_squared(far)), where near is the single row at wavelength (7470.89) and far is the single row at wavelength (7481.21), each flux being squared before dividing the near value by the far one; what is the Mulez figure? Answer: 0.94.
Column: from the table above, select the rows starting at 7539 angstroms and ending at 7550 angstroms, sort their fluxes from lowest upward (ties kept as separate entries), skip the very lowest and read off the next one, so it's 25.9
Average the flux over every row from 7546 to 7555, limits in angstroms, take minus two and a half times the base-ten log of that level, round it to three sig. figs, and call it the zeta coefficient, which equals -3.53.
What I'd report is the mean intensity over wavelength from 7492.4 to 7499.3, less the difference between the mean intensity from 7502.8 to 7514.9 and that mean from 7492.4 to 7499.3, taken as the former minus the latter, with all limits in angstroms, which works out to 25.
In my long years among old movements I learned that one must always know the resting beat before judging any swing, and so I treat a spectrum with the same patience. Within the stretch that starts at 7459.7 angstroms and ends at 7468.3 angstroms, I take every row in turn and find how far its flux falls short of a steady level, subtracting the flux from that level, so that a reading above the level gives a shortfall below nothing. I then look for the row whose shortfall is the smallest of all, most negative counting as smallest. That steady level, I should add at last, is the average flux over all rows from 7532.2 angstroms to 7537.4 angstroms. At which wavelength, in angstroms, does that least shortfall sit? 7460.57 angstroms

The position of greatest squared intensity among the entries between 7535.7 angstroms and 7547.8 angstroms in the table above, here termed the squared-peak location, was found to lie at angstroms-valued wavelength 7541.75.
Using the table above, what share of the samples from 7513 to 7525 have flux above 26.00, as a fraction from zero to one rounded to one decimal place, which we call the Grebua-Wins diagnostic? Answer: 1.0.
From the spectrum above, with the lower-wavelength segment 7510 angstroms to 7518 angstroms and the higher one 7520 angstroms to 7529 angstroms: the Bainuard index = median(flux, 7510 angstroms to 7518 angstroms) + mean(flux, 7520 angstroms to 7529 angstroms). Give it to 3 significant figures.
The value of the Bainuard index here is 52.3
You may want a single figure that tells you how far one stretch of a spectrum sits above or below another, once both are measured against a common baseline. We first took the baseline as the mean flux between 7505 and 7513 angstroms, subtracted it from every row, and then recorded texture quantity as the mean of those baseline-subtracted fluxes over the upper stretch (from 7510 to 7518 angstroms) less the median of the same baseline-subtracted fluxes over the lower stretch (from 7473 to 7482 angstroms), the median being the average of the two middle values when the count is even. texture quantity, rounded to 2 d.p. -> -0.50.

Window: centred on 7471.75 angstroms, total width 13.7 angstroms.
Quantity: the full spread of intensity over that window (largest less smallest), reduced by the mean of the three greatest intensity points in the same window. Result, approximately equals -25.9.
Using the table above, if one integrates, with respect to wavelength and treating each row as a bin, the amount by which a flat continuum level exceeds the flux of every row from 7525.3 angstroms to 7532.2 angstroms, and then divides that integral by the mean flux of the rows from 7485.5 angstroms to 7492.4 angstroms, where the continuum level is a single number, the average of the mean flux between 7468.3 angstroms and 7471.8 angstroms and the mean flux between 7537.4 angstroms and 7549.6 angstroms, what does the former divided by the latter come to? 0.21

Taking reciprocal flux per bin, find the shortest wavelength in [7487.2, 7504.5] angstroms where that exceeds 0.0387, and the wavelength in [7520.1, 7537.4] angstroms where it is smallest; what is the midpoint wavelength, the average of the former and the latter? 7508.0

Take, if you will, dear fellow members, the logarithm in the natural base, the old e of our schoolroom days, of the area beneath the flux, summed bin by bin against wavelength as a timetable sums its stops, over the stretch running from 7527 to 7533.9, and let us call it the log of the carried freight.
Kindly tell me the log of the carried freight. 5.17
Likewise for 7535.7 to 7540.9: 4.92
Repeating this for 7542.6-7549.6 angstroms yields 5.21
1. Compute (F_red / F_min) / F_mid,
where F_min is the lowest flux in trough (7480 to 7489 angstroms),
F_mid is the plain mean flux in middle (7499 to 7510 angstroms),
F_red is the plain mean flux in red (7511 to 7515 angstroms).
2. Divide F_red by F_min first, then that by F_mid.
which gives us 0.0404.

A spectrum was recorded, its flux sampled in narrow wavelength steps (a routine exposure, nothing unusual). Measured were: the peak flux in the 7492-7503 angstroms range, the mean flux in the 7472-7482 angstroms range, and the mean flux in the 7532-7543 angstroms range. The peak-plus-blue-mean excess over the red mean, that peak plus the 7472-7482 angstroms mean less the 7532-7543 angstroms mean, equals 27.4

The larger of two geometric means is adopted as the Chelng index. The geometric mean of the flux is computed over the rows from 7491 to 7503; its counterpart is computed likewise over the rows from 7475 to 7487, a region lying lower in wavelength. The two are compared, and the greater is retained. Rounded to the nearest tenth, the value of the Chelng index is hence 26.5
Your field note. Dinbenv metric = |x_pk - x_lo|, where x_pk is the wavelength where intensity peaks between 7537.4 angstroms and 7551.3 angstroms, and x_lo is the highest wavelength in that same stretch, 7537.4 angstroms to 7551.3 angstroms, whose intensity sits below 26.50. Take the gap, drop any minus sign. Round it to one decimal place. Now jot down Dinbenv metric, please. 8.7 angstroms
